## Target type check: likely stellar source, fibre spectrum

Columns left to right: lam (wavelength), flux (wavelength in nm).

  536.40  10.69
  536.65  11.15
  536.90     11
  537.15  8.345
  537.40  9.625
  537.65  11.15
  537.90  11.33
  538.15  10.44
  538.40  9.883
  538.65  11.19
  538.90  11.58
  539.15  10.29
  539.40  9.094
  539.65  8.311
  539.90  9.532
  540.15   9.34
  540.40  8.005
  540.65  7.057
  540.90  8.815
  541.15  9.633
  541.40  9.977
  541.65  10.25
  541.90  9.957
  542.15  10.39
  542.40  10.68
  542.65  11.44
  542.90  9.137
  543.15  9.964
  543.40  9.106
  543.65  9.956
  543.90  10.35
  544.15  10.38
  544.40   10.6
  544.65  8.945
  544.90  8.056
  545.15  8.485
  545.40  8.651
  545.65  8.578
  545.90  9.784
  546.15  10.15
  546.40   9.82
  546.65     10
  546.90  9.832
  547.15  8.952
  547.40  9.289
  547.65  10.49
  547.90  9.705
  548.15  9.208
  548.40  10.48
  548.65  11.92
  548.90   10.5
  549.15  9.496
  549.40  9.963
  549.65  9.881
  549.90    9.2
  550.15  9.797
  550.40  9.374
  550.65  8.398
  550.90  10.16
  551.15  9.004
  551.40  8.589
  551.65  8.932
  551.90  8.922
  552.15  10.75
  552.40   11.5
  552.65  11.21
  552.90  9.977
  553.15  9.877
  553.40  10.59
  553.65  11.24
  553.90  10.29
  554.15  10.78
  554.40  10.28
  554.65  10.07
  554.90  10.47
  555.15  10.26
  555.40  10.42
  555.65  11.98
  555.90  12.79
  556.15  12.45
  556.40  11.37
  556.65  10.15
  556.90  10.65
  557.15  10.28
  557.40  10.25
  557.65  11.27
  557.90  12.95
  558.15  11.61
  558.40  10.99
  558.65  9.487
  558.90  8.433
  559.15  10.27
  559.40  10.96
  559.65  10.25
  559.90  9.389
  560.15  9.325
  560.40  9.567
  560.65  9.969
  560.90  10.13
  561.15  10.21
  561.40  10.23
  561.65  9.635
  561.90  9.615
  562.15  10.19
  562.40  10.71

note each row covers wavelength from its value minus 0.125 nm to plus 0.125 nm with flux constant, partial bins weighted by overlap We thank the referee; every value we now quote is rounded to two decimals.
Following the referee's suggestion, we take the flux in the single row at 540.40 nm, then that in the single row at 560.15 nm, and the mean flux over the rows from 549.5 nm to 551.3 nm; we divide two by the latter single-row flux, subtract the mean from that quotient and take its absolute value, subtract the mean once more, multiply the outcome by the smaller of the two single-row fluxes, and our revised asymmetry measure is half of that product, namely -0.86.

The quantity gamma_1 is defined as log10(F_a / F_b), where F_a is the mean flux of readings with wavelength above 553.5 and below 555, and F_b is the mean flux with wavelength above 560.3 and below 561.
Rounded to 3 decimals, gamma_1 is 0.027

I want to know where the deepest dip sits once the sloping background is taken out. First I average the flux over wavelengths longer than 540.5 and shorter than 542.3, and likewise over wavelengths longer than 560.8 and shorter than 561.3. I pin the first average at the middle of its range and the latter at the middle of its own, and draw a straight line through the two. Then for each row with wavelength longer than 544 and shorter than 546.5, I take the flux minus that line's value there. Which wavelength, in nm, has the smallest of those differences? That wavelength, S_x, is 544.90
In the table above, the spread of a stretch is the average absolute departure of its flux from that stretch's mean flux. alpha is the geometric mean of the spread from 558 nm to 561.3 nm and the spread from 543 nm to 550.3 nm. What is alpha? 0.62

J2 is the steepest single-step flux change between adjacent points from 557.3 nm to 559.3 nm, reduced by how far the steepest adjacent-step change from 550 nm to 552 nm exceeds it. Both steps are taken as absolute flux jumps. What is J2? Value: 1.9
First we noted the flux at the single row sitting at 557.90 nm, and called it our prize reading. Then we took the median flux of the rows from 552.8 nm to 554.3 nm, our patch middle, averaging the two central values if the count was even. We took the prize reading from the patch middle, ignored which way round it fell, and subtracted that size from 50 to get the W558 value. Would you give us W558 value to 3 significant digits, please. 47.5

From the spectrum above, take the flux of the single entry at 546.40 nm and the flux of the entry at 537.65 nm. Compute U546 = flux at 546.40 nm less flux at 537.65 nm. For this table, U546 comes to -1.3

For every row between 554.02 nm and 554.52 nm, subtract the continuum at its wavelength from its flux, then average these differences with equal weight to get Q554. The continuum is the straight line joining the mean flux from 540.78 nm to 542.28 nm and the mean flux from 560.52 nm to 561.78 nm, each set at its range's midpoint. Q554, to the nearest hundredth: 0.56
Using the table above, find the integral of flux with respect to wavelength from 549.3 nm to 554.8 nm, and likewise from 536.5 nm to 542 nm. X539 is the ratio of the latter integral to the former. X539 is 0.99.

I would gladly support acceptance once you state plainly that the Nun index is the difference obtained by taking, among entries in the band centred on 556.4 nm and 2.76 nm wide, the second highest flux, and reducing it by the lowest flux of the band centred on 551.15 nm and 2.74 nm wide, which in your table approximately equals 4.1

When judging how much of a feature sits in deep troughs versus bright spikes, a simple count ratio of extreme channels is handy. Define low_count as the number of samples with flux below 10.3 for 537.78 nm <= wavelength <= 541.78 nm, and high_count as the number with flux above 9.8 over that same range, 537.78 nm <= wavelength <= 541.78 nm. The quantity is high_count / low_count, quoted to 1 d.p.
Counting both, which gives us 0.7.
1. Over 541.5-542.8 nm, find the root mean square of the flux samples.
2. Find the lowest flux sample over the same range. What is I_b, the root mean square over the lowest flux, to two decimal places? 1.06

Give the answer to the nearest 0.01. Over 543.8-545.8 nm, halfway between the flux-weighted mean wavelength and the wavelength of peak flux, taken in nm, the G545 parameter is 544.56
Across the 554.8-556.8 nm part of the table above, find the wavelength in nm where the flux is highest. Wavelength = 555.90 nm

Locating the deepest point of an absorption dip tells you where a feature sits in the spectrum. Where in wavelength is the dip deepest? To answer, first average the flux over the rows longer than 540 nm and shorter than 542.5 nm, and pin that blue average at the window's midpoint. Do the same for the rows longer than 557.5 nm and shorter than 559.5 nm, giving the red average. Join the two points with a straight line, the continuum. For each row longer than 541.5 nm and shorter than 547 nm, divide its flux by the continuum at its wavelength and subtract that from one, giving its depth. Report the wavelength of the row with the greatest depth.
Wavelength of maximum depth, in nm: 544.90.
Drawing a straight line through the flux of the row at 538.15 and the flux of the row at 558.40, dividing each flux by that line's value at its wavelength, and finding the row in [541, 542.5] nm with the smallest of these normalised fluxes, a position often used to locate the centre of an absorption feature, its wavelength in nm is 541.15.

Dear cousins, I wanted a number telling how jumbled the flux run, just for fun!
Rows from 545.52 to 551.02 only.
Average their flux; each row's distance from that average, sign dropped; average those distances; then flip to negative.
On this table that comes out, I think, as -0.5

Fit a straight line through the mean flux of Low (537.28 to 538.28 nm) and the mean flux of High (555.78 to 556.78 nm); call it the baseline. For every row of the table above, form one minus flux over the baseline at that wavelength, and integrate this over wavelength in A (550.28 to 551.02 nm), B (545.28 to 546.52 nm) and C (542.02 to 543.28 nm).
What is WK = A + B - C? 0.26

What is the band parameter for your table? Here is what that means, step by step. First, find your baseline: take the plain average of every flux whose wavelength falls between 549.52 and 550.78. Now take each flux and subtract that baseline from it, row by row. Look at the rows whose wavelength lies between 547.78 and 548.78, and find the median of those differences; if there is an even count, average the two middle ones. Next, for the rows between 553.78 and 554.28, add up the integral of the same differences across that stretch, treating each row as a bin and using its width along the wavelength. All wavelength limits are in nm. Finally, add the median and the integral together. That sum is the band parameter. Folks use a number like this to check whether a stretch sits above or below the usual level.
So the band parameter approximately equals 1.36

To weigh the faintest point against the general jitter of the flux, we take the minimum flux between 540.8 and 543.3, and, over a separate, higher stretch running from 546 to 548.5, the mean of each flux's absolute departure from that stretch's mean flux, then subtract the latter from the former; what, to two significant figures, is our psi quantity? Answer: 8.4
